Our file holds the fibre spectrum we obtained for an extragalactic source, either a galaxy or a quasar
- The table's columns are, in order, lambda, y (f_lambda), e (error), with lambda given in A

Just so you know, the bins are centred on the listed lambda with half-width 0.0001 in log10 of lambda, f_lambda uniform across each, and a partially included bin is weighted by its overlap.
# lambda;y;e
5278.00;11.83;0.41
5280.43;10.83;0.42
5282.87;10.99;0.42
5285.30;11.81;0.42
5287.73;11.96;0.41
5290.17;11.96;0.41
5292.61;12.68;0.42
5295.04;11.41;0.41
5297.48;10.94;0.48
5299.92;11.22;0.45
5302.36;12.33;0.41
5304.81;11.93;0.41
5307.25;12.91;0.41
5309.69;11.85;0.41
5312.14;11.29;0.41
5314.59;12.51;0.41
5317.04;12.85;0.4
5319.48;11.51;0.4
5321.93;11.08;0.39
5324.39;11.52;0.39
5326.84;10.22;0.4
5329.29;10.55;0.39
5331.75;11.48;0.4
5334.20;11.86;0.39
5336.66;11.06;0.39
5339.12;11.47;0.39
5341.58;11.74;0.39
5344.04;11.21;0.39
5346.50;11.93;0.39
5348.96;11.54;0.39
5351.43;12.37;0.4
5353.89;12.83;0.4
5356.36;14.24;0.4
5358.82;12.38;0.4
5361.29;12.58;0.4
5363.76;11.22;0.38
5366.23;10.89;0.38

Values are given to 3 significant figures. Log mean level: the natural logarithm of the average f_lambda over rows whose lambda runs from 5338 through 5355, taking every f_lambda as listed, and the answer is 2.47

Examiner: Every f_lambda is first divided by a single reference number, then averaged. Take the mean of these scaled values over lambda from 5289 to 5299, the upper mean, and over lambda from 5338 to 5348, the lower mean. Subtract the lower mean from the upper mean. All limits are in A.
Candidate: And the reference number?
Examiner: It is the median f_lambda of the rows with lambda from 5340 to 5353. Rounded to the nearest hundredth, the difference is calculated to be 0.01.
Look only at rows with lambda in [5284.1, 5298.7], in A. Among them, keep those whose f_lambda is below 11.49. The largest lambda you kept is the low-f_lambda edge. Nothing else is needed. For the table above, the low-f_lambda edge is 5297.48 A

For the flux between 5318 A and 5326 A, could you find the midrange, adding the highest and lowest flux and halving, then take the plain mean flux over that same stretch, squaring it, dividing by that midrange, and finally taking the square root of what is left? 3.382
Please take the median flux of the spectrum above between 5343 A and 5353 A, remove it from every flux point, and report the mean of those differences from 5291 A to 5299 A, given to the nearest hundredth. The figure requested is -0.06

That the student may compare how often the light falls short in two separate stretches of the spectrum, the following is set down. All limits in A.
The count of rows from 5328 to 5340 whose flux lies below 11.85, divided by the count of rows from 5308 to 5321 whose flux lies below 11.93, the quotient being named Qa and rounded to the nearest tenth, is 1.3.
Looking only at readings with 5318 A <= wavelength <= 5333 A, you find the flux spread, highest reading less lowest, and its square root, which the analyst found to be 1.14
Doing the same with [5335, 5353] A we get 1.14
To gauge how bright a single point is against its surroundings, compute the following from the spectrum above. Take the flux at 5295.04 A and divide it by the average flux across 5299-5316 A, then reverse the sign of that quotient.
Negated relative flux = -0.95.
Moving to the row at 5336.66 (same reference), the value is -0.92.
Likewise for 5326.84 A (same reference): -0.85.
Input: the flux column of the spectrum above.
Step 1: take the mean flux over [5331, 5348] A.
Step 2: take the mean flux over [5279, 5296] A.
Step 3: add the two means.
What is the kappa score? 23.2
